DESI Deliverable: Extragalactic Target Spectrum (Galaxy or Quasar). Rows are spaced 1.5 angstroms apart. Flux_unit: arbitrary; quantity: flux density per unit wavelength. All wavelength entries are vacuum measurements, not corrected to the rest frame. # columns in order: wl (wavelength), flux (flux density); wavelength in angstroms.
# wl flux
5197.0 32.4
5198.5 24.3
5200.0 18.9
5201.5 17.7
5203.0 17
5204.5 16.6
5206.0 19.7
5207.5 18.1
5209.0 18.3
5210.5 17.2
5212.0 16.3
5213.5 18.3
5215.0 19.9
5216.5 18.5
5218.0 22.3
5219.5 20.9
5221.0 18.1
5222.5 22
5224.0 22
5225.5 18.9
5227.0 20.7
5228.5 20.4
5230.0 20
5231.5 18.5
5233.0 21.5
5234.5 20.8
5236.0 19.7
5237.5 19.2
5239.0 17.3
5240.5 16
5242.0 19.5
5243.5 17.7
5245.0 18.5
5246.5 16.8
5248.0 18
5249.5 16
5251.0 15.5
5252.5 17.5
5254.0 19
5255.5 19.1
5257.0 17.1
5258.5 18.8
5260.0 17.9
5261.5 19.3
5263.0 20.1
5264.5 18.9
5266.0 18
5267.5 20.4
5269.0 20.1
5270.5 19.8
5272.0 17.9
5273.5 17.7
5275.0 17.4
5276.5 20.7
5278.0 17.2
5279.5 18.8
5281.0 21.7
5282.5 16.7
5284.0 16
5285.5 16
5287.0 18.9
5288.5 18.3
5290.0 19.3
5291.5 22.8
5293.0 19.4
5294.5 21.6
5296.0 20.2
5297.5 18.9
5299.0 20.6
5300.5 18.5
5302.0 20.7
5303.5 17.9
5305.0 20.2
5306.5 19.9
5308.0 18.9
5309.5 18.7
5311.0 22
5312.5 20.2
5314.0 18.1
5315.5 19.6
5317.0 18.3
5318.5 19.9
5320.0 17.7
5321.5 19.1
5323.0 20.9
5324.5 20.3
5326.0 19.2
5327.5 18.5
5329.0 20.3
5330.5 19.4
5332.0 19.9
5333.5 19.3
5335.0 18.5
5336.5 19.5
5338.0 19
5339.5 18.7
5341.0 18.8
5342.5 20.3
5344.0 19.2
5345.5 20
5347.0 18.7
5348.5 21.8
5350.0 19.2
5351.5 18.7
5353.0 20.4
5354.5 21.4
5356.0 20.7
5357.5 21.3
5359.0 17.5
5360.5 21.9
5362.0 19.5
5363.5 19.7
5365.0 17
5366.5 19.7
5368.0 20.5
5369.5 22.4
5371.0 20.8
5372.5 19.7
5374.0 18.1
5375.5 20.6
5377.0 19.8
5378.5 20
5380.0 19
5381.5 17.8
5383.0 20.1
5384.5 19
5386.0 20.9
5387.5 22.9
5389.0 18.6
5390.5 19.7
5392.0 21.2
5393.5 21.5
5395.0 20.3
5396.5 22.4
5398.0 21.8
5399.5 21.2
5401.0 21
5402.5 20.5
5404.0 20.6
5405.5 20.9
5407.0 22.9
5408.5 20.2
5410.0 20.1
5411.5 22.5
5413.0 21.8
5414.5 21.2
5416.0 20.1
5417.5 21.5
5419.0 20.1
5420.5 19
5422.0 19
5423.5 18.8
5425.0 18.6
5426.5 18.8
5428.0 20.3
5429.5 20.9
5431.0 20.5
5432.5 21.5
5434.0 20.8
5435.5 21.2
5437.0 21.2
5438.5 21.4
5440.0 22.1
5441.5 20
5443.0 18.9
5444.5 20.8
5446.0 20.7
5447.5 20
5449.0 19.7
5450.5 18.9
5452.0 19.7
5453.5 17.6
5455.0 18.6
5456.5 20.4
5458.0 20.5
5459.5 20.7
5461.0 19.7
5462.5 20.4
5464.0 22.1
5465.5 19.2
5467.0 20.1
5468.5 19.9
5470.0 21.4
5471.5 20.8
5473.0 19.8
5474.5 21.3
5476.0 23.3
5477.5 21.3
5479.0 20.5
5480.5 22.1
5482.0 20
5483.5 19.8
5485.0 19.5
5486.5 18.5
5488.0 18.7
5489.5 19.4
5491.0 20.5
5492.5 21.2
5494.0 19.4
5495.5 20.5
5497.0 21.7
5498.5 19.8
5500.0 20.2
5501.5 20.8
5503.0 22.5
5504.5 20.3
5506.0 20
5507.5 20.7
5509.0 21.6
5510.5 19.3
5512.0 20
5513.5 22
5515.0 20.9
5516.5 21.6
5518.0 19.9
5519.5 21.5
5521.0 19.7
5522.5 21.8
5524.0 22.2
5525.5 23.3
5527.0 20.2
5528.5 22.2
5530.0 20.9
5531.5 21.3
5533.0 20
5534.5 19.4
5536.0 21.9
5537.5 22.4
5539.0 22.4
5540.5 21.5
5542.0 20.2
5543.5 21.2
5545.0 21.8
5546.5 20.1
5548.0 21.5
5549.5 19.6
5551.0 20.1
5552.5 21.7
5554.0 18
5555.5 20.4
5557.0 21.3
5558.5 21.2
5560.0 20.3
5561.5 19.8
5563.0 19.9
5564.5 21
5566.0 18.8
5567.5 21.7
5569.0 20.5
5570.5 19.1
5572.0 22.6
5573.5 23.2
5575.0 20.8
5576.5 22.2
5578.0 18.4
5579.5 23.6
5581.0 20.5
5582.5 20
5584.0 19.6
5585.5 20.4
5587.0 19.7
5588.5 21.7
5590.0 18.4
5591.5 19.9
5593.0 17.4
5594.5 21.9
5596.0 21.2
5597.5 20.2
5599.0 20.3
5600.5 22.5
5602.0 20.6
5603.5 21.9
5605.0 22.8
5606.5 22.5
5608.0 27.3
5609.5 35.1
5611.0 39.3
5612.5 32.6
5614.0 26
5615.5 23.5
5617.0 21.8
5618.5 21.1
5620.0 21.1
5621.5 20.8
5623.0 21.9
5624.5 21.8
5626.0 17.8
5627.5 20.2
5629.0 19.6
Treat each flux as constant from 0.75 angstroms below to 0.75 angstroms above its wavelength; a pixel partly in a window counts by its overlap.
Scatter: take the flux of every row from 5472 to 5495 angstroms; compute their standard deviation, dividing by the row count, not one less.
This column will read 1.26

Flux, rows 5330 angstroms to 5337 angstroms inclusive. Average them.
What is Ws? 19.3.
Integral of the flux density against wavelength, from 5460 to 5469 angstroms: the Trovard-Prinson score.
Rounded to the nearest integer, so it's 182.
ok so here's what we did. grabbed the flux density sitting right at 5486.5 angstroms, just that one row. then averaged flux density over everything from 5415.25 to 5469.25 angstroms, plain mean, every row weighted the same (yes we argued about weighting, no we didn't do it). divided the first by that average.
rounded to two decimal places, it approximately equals 0.92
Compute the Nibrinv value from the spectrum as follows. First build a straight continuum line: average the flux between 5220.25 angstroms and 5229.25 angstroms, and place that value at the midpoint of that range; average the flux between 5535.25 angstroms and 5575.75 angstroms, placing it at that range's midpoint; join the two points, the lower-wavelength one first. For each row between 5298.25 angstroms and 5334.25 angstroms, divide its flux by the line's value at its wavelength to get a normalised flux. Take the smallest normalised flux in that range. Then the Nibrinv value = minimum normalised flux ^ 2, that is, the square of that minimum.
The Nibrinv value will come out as 0.746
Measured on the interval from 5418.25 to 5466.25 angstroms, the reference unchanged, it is 0.723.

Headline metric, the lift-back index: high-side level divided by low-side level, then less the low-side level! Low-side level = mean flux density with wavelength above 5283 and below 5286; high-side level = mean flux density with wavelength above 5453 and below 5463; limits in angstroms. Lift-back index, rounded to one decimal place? -14.8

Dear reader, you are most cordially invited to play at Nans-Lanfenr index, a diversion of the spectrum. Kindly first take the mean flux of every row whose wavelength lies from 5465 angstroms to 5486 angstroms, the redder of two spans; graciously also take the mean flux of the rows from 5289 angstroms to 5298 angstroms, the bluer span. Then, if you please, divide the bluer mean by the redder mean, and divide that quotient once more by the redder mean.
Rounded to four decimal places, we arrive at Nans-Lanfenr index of 0.0478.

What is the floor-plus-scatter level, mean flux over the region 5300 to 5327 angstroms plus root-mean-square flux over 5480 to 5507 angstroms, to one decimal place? 39.7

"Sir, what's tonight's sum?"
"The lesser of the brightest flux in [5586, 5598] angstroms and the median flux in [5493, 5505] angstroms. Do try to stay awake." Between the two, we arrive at 20.4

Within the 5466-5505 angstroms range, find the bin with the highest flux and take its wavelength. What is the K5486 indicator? 5476.0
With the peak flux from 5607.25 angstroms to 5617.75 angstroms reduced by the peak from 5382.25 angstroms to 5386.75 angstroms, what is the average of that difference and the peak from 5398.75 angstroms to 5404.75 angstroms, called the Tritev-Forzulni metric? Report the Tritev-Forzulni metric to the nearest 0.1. 19.8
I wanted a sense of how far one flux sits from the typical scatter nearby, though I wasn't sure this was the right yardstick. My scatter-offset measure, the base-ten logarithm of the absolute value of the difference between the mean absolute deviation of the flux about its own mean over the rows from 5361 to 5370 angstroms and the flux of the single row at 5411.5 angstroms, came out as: 1.33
